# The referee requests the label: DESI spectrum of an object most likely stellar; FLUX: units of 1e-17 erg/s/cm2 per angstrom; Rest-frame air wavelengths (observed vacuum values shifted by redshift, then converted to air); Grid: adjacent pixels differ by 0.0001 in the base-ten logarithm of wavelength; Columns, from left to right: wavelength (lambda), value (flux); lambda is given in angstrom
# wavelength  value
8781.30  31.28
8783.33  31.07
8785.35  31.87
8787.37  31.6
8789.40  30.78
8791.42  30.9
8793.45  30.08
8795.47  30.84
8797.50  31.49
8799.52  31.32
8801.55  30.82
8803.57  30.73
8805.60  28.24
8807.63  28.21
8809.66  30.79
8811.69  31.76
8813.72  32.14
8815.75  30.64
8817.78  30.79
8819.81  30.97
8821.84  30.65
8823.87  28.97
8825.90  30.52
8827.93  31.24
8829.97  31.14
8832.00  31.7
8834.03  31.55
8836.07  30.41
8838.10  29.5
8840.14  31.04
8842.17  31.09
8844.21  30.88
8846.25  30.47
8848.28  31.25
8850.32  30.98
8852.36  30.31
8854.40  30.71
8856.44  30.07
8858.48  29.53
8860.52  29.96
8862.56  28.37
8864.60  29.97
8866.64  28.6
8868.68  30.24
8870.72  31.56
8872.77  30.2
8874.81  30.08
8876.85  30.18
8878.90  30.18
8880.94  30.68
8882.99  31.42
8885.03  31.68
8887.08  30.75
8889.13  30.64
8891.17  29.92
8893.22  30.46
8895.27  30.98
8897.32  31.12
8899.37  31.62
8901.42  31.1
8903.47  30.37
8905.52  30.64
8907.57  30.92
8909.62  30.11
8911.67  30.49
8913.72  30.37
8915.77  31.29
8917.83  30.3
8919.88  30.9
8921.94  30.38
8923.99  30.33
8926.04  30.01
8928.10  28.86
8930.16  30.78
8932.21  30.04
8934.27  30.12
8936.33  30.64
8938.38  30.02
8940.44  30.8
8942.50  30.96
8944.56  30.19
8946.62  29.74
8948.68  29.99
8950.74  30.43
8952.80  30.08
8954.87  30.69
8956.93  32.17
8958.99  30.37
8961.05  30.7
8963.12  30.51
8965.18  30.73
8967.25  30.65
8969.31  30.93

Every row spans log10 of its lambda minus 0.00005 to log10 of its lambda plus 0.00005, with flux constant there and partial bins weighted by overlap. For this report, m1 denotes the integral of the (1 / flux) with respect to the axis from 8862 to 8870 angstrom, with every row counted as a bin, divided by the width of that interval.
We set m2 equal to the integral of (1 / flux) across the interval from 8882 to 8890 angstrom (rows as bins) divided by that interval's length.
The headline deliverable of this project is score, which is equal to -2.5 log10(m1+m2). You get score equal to 2.949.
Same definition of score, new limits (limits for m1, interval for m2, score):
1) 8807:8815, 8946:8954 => 2.956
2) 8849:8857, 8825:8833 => 2.971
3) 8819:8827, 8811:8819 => 2.967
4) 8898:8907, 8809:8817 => 2.981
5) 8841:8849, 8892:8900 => 2.974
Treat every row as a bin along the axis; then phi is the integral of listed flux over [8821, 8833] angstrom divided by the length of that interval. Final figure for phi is 30.7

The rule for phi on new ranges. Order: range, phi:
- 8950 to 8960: 30.8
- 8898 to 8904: 31.1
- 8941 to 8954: 30.2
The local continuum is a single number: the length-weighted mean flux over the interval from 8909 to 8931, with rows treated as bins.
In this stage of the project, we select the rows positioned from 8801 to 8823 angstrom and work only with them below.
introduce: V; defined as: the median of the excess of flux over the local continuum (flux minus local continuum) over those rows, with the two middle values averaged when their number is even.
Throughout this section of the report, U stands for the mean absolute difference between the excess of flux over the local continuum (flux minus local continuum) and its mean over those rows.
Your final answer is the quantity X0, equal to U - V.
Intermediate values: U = 0.84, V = 0.44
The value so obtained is 0.39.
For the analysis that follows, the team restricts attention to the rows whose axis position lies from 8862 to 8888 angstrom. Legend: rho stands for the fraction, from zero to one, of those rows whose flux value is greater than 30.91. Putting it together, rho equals 0.23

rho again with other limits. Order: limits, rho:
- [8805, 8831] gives 0.38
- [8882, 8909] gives 0.54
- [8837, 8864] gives 0.31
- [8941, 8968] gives 0.15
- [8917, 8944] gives 0.08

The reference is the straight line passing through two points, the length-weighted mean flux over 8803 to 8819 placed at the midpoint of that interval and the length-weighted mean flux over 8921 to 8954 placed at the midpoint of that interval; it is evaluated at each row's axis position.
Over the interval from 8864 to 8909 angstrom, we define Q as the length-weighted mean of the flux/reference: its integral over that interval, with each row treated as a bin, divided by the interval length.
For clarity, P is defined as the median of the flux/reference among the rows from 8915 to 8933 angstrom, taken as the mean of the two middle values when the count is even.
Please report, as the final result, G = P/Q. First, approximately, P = 1.00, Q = 1.01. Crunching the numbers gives 0.99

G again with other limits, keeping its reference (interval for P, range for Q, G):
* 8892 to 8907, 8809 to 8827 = 1.01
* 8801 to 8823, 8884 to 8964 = 1.00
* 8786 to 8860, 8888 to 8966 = 1.00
